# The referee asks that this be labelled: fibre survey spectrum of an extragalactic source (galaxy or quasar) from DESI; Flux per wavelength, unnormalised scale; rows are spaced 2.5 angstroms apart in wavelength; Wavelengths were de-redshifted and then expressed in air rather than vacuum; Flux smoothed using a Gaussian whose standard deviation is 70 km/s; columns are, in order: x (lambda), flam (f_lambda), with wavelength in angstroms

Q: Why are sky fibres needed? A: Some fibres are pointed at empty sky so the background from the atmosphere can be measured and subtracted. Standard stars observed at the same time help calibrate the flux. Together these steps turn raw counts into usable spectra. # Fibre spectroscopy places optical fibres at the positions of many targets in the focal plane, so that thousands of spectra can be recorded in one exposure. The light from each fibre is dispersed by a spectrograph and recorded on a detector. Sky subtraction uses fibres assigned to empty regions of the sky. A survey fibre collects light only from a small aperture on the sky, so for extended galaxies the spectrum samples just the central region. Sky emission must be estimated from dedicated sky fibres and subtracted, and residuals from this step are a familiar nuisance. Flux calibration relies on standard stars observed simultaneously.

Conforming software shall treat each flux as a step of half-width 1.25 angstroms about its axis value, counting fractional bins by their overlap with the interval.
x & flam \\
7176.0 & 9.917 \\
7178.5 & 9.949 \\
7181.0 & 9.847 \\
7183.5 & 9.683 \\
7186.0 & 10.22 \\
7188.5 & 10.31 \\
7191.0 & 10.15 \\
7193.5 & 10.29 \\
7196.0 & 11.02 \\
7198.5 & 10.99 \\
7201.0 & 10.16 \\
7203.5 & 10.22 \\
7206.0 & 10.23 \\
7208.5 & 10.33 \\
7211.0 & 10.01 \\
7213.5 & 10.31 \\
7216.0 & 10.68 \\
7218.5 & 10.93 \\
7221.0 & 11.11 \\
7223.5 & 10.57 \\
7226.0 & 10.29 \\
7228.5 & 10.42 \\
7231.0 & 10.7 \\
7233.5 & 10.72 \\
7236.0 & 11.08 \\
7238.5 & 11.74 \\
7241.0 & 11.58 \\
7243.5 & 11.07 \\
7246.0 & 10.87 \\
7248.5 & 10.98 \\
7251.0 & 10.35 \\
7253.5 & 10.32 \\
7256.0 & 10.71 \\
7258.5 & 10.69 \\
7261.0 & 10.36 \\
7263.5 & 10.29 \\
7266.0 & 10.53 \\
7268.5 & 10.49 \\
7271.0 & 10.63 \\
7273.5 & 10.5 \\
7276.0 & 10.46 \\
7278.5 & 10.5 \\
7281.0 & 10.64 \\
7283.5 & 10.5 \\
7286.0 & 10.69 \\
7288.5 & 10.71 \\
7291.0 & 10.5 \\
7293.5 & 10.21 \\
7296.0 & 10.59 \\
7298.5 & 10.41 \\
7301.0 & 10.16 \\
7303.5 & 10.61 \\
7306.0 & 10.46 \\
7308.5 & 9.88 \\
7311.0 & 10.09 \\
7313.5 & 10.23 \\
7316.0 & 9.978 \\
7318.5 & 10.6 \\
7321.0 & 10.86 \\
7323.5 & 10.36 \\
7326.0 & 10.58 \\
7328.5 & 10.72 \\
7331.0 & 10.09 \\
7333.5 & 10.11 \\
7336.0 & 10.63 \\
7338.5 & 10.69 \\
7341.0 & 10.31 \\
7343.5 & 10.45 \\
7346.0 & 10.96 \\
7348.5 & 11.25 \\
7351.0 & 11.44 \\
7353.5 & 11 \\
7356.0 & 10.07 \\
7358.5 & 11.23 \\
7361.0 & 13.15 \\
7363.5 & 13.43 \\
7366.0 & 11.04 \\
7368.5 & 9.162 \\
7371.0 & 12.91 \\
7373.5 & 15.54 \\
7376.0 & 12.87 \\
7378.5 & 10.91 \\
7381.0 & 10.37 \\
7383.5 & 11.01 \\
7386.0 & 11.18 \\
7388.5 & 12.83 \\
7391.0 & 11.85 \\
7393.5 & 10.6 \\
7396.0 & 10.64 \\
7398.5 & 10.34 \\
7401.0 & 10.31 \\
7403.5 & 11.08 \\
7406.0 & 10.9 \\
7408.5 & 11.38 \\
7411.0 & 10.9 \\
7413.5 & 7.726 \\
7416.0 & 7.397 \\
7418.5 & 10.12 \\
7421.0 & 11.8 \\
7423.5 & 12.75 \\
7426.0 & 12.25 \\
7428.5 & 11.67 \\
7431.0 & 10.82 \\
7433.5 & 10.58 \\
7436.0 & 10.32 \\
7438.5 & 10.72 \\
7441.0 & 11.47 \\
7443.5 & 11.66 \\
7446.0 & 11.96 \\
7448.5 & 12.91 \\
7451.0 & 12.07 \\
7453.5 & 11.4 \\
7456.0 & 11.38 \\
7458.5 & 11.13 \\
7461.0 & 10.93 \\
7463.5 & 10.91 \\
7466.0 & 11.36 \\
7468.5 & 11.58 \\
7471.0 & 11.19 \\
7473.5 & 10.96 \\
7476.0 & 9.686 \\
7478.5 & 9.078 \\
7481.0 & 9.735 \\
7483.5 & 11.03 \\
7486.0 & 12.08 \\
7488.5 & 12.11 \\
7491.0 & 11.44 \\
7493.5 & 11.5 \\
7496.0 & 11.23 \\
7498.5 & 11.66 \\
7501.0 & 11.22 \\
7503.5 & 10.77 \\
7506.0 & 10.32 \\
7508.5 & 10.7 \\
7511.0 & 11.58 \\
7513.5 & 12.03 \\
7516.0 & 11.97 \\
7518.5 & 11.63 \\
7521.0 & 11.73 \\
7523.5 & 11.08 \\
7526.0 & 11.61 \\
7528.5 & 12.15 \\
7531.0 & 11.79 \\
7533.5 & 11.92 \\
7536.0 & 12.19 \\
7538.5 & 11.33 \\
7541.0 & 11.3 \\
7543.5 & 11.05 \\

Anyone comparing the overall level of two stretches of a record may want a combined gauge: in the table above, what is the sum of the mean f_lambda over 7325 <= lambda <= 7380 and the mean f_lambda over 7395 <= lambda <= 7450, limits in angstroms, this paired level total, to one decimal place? 22.2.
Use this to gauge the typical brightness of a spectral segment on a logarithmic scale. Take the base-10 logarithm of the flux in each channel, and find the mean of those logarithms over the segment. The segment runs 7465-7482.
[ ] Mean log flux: 1.02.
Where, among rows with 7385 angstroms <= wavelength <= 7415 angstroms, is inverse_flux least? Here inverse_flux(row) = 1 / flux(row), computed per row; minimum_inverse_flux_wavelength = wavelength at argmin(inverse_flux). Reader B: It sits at 7388.5 angstroms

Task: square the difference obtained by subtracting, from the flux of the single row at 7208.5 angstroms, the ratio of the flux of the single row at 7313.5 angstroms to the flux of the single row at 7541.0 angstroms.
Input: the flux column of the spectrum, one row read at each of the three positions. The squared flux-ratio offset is 89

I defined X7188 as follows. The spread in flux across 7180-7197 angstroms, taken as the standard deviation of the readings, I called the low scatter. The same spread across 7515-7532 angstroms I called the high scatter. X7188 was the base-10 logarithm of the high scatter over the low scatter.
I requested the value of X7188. -0.10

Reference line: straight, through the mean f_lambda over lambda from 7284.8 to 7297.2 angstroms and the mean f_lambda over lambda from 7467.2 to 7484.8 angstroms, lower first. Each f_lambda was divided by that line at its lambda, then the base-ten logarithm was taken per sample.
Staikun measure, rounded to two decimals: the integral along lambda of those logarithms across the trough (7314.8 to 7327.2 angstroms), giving -0.03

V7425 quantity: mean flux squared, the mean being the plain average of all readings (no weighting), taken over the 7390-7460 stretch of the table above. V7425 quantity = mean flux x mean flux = 121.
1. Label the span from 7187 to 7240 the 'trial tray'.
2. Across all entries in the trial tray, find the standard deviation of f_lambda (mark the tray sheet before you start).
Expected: 0.4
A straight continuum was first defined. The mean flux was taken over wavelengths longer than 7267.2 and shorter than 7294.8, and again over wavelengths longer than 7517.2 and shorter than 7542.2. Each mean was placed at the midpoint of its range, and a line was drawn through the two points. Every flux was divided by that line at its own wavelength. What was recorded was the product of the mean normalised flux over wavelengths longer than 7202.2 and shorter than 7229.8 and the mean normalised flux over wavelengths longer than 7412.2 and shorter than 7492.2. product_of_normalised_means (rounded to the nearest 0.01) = 0.99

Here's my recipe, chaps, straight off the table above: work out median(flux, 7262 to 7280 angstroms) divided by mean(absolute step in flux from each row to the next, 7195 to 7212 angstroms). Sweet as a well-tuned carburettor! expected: 47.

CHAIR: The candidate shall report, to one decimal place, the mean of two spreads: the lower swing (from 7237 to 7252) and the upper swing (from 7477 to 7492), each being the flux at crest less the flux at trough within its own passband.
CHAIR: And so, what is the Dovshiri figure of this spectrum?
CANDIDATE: 2.2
